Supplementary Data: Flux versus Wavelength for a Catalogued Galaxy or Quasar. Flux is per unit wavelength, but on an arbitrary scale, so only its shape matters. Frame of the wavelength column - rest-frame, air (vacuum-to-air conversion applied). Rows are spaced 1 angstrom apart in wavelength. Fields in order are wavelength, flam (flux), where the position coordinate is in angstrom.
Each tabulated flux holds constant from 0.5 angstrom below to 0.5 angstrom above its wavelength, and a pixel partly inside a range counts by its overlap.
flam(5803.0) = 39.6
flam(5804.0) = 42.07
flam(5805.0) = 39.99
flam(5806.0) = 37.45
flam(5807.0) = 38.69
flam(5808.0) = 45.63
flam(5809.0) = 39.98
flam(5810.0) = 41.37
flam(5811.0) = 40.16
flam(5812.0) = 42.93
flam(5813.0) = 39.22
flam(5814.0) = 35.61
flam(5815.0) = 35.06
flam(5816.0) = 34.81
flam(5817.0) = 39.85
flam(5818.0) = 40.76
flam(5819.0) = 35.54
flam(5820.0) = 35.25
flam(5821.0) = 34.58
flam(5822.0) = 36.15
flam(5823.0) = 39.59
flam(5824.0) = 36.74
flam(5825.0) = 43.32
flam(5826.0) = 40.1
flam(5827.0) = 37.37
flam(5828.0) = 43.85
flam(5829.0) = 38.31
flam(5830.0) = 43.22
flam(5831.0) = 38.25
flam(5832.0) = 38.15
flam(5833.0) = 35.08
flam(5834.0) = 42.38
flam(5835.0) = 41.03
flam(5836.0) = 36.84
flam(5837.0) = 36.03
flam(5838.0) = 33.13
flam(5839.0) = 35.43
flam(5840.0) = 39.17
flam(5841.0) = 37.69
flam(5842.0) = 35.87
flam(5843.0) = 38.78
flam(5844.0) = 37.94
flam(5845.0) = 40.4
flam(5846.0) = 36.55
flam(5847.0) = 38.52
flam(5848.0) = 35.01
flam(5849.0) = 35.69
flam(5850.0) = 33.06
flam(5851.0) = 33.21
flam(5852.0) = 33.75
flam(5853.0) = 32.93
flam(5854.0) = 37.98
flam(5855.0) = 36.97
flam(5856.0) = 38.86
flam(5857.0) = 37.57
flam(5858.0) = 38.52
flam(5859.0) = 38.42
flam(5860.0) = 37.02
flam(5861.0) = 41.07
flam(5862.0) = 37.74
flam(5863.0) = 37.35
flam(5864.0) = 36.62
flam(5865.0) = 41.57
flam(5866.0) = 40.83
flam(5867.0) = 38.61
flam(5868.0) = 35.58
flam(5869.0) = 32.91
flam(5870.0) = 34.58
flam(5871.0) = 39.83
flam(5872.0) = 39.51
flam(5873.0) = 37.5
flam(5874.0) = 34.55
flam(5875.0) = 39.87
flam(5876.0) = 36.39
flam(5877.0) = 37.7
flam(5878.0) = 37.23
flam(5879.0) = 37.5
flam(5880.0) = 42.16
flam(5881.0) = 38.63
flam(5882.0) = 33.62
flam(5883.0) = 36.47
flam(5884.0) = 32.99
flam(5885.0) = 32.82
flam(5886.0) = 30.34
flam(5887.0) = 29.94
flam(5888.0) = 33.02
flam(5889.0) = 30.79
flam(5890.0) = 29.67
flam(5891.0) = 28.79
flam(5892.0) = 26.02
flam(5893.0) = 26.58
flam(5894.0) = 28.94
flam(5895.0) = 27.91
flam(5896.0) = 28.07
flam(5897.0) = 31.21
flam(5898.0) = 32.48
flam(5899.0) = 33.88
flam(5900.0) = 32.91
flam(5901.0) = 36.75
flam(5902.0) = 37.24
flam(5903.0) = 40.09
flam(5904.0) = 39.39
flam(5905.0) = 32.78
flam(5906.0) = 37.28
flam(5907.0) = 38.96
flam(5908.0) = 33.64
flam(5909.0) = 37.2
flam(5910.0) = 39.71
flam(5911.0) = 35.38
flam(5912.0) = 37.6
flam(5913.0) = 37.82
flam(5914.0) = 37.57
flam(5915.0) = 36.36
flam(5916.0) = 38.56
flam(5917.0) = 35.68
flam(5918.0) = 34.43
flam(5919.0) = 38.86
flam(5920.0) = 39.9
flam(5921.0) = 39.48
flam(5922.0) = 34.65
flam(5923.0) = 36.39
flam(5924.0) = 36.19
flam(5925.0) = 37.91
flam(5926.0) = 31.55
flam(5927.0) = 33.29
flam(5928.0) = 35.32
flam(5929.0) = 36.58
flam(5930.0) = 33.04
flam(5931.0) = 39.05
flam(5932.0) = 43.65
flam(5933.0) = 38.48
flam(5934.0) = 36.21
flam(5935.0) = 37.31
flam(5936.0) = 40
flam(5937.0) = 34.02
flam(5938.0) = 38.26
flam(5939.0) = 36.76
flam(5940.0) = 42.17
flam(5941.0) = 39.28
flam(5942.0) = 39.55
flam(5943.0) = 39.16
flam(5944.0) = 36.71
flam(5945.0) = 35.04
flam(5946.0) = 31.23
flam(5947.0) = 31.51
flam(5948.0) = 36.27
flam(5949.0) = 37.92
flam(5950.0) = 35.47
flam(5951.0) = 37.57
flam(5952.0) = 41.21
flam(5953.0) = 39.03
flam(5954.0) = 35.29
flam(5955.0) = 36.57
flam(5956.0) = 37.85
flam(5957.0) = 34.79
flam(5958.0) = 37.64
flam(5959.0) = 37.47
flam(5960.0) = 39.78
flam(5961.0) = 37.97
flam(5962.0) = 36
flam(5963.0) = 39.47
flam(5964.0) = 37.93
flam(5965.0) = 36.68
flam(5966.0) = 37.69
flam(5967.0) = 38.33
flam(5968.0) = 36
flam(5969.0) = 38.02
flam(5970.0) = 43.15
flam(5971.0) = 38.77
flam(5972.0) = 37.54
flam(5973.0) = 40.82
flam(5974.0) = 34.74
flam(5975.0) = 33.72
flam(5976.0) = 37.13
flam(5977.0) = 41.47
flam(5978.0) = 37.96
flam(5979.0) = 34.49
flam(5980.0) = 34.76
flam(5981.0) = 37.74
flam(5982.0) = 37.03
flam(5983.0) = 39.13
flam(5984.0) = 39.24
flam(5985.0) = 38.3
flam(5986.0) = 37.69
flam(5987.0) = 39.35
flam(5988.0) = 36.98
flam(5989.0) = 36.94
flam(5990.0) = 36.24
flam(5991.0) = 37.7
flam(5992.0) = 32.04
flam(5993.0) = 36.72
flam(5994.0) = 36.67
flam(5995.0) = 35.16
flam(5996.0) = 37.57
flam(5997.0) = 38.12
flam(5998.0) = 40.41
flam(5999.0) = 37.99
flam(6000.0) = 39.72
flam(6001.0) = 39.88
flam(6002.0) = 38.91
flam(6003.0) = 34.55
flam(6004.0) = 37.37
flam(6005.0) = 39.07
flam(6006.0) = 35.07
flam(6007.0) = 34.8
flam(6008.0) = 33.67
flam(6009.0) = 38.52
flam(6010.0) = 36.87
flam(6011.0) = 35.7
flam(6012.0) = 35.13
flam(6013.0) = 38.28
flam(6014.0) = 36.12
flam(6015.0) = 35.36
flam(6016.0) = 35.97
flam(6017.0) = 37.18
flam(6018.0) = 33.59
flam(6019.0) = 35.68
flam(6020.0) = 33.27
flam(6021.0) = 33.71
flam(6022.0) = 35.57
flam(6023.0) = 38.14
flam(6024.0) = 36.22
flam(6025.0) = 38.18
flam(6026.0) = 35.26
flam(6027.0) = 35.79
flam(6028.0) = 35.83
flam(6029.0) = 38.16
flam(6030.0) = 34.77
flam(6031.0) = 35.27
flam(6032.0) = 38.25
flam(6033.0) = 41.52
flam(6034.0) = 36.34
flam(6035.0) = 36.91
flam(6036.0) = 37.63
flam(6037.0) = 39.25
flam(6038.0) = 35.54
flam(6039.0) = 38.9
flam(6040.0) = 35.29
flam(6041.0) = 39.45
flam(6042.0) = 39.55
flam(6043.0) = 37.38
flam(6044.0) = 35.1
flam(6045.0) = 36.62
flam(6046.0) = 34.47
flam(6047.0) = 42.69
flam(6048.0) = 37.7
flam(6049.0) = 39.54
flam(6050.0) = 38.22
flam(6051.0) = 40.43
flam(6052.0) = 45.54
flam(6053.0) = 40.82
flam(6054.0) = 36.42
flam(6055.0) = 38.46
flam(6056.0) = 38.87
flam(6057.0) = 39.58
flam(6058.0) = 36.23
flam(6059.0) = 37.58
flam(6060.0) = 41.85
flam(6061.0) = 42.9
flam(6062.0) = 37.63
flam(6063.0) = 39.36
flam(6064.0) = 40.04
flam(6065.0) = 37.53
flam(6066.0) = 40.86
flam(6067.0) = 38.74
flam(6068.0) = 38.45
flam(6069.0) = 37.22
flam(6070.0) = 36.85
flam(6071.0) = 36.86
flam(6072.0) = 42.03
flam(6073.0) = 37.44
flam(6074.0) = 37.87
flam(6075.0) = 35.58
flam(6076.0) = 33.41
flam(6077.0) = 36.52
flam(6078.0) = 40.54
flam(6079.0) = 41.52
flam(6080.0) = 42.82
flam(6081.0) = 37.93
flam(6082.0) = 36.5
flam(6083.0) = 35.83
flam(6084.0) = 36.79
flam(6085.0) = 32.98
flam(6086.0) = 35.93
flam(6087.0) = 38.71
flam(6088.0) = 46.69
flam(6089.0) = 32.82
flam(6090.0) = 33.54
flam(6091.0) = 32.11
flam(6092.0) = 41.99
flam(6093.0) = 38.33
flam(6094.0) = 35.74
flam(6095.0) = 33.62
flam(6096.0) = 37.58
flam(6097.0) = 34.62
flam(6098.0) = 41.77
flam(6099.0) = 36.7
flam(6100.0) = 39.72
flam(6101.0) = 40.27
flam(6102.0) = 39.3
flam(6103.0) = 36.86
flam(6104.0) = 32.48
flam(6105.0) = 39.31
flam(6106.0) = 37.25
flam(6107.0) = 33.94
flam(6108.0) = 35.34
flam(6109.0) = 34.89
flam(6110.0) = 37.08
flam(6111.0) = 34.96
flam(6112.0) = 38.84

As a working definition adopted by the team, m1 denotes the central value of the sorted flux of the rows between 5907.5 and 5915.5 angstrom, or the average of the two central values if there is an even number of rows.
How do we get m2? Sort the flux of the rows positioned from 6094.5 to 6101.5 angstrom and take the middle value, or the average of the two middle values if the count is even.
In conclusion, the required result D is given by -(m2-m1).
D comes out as -0.2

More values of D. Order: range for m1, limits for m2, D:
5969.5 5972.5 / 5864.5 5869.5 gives 0.2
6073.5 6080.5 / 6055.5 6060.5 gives -1.0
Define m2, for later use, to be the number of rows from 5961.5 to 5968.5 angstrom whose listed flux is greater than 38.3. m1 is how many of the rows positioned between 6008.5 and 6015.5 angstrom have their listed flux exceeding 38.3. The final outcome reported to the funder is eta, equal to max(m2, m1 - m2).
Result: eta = 2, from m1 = 1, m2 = 2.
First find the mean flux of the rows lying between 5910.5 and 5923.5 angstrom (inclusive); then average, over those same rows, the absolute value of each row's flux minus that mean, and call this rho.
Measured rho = 1.52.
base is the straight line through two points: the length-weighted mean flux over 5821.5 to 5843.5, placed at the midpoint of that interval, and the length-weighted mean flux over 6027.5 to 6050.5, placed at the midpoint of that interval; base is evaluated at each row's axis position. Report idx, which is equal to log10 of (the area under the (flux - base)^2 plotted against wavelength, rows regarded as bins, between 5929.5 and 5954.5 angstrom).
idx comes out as 2.4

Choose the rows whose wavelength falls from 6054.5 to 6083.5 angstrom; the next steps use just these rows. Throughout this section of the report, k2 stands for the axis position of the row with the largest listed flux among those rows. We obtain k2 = 6061.0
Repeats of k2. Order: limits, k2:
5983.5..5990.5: 5987.0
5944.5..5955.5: 5952.0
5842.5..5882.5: 5880.0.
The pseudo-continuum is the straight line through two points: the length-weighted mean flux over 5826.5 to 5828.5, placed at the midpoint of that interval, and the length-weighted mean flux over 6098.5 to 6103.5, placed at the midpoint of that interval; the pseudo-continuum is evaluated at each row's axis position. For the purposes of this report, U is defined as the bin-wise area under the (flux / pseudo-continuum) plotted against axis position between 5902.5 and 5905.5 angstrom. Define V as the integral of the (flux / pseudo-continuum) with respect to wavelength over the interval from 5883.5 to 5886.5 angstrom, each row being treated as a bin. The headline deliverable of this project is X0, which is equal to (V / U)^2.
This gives 0.73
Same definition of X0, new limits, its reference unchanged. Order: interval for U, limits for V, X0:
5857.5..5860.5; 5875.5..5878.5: 0.96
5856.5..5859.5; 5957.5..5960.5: 1.05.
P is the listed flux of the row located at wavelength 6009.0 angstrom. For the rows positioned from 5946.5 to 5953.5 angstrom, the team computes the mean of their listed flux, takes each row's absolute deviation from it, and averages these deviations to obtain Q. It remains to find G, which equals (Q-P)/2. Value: -18.2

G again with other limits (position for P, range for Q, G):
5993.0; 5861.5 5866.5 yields -17.4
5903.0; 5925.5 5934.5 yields -18.7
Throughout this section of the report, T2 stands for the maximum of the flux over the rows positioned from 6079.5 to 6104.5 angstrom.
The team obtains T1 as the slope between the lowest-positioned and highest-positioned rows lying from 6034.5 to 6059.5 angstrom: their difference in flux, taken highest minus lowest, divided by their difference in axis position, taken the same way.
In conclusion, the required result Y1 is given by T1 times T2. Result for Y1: 1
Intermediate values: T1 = 0.03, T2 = 46.69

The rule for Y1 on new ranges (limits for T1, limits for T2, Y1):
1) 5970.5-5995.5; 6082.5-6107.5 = -7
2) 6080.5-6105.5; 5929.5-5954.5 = 3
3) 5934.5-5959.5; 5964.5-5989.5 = 0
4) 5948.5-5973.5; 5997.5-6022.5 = 5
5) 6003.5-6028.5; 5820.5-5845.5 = -3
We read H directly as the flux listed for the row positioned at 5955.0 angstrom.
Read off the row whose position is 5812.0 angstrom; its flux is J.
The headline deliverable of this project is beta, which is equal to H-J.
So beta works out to -6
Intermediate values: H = 36.57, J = 42.93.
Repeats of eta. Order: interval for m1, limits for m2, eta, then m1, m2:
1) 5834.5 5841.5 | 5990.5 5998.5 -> 1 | 2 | 1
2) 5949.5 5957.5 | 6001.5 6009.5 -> 3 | 2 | 3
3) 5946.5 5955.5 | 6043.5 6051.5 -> 3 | 2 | 3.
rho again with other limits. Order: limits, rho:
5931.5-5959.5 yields 2.05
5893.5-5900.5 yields 2.11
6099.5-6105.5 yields 2.21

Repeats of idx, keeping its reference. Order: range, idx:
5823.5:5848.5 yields 2.3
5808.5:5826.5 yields 2.2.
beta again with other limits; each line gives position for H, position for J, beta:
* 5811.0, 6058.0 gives 4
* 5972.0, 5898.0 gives 5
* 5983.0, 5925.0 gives 1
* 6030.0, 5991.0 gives -3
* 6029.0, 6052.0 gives -7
